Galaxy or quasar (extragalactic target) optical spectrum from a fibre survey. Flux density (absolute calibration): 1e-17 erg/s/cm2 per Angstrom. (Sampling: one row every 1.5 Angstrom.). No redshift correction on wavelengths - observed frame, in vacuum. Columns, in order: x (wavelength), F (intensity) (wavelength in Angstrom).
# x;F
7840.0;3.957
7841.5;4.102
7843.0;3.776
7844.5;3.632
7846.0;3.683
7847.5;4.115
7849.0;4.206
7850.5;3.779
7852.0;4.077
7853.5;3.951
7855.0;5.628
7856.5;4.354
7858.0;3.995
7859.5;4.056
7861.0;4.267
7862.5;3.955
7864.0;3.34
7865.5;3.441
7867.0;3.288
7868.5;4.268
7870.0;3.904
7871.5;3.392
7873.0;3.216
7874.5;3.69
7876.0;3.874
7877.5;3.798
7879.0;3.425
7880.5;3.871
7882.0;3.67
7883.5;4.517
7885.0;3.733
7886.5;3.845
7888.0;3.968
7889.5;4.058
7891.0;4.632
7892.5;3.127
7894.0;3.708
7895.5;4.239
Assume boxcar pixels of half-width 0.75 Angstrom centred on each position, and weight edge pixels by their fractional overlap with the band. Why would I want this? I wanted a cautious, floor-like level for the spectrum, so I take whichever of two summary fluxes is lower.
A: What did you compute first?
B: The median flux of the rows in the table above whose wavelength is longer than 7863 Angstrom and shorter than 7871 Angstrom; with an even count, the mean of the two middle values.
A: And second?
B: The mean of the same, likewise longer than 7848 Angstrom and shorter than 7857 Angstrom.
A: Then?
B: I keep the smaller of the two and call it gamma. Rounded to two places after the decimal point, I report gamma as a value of 3.44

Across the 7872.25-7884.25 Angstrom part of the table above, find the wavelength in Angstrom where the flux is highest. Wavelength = 7883.5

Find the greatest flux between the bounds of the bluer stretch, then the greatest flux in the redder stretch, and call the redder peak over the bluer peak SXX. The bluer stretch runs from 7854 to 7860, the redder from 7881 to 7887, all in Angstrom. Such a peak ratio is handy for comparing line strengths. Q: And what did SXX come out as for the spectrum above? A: 0.80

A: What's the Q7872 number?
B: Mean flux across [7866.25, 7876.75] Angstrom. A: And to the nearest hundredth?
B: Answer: 3.66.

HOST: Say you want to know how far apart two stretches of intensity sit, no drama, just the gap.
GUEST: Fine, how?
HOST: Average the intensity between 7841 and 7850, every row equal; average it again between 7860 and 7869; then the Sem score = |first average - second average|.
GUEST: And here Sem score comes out 0.2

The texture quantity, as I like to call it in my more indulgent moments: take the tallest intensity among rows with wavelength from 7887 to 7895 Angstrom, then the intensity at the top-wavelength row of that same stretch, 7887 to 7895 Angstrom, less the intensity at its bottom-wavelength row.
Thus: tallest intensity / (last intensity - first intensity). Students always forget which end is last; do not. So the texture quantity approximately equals -18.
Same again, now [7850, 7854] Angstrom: 24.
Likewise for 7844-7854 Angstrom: 13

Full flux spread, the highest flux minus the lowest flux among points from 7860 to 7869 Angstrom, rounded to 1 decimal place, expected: 1.0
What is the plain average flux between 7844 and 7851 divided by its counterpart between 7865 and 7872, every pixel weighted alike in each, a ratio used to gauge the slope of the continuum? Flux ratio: 1.06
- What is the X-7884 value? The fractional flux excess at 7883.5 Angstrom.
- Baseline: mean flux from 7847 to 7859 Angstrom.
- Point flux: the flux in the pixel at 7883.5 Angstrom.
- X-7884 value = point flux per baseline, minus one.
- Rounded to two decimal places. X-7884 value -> 0.06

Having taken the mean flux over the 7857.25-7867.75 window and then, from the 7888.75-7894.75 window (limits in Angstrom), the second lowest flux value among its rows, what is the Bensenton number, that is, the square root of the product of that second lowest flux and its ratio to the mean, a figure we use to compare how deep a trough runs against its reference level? 1.91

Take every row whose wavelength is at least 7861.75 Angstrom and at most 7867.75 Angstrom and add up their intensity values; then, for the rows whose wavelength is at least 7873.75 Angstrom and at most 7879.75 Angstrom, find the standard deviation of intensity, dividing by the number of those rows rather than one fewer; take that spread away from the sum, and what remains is 13.9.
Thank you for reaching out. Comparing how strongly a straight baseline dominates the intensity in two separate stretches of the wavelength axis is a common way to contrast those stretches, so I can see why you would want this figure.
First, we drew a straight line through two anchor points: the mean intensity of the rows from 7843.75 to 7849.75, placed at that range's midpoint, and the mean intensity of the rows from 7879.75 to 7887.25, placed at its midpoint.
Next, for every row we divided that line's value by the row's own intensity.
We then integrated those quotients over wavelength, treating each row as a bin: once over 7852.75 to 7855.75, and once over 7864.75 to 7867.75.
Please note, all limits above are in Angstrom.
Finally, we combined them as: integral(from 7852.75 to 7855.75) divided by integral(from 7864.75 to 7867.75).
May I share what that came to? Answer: 0.72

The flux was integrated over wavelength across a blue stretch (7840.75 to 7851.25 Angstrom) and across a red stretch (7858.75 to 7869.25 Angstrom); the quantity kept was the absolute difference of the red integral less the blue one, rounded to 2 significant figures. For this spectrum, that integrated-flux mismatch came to 1.0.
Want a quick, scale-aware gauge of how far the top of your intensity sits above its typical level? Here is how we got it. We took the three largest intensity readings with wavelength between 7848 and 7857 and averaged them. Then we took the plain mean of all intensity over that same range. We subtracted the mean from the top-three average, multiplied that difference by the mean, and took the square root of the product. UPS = 1.3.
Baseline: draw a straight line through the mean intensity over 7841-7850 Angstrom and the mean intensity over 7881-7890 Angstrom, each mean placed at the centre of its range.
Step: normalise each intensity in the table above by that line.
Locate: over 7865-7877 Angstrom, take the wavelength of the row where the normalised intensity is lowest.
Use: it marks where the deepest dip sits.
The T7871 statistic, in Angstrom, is 7873.0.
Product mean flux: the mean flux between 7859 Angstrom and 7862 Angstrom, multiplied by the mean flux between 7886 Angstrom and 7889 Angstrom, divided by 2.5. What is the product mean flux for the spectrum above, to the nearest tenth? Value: 6.5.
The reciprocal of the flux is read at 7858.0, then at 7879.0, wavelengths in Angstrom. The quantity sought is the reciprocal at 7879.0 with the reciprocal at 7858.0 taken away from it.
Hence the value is 0.04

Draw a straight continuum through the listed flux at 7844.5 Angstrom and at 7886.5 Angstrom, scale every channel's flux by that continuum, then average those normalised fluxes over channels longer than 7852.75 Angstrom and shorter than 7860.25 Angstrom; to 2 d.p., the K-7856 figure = 1.19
